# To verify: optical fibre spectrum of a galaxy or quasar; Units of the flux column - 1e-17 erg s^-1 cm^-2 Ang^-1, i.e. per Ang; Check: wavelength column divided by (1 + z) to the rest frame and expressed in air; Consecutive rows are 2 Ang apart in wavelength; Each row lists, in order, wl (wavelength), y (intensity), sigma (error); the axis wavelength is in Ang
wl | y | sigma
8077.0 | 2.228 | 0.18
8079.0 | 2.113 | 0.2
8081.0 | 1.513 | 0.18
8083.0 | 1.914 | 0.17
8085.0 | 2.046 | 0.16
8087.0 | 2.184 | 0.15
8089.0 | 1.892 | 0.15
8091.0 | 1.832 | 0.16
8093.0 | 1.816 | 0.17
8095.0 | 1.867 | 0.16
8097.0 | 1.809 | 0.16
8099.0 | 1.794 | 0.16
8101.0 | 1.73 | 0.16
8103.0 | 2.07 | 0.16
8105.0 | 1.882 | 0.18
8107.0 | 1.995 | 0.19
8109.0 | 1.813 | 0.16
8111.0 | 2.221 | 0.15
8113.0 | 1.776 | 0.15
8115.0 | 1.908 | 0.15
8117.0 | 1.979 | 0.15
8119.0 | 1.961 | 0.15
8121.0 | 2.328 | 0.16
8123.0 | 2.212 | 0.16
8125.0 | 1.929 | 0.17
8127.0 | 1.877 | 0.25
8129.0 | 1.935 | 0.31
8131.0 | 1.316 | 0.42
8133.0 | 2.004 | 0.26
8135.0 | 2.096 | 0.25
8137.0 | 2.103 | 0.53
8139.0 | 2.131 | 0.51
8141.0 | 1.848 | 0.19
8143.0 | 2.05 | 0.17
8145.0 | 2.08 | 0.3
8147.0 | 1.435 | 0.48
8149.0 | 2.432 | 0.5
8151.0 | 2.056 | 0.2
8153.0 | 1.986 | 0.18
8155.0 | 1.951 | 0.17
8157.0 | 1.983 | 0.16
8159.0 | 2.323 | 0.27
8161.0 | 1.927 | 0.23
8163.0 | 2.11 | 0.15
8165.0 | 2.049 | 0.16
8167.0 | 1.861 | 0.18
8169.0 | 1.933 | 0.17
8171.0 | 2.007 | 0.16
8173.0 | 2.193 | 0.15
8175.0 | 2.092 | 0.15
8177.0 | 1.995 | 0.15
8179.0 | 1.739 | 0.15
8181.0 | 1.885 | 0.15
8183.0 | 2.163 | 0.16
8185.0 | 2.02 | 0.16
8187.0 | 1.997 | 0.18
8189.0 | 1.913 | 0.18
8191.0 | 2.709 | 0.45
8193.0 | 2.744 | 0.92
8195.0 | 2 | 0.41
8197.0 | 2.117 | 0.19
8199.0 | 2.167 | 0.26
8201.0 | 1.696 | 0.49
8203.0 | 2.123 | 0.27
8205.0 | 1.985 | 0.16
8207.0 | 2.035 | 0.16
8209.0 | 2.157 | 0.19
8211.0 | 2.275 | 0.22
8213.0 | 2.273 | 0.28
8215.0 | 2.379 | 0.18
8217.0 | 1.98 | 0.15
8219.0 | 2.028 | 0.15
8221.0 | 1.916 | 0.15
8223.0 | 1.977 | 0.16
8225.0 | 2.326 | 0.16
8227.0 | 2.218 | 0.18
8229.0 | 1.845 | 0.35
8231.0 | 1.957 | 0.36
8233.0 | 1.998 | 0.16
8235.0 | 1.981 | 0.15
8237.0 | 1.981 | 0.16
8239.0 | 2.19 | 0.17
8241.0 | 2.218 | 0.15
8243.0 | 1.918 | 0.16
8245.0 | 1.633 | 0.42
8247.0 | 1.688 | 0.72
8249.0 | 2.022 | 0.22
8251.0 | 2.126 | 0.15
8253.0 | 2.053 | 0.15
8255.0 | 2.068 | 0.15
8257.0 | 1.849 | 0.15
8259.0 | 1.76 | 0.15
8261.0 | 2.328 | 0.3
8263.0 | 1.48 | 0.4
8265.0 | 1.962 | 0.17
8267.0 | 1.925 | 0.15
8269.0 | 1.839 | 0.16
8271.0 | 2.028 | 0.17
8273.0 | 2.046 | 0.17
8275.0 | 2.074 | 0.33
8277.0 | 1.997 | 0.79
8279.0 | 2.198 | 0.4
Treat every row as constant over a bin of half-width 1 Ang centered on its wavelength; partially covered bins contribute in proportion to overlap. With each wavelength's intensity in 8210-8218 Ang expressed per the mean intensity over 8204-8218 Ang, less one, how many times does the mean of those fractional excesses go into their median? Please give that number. 1.66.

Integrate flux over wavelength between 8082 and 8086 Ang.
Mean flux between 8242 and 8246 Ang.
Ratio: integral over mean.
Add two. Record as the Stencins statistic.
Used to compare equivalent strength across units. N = 6.5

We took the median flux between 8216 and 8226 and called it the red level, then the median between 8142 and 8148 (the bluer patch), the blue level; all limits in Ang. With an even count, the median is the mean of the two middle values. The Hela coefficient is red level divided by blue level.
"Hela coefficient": 0.97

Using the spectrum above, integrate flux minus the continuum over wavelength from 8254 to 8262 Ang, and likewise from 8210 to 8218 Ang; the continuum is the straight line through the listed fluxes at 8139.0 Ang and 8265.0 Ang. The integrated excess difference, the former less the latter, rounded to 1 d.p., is -1.3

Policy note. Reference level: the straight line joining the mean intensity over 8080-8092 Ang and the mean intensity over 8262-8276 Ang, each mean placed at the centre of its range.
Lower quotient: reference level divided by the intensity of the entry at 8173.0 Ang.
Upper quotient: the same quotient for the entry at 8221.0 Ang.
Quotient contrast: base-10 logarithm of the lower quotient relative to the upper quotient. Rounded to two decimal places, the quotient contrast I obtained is -0.06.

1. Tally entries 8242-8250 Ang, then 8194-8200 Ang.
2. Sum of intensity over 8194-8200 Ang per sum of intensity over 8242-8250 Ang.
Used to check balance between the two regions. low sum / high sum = 0.9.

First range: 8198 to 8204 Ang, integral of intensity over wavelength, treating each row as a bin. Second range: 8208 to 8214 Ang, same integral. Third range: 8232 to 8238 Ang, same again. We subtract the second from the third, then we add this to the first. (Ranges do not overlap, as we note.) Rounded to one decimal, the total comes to 10.5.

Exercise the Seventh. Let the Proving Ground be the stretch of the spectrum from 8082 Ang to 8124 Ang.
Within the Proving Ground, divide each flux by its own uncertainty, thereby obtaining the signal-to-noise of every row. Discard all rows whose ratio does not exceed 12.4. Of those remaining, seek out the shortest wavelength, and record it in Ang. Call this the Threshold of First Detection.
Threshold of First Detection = 8085.0 Ang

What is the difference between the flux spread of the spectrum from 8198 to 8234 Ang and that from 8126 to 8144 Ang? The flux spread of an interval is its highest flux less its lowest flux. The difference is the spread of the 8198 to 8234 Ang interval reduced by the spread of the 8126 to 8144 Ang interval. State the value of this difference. -0.1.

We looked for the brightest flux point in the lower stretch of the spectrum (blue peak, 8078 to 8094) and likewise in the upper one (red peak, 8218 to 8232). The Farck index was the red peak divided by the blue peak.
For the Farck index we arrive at 1.07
